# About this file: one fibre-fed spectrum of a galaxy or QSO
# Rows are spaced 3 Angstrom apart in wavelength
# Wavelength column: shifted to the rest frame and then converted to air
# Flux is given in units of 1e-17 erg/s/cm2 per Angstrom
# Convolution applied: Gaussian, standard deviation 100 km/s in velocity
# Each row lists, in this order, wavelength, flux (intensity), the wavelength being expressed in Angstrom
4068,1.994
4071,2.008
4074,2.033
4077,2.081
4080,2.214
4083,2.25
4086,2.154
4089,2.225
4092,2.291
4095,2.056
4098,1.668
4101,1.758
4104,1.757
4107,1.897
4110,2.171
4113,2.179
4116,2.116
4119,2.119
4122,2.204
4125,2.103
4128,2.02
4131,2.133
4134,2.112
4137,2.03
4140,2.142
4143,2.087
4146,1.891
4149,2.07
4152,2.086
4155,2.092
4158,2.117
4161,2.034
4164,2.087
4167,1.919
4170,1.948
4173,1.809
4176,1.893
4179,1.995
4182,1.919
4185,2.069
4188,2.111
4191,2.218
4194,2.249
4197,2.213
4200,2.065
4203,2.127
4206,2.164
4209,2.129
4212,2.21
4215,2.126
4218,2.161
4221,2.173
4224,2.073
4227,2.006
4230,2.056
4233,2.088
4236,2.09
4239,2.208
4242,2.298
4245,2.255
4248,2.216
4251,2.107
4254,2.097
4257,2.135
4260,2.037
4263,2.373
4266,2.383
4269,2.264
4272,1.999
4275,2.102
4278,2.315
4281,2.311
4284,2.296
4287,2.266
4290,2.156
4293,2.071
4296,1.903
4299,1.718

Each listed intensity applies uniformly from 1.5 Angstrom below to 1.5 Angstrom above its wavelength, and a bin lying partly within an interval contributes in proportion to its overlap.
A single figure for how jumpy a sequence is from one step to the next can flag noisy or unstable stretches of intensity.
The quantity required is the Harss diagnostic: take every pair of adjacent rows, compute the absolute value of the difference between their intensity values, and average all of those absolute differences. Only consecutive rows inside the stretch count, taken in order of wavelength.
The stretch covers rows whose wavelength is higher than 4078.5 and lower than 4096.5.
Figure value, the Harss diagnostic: 0.10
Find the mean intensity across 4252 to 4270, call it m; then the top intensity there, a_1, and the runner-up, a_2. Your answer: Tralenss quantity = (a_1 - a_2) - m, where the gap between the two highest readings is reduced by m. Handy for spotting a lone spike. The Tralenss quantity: -2.20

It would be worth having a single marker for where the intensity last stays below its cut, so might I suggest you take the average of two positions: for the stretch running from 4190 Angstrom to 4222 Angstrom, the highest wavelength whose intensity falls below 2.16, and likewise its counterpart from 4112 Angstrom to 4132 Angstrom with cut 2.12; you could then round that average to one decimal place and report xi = 4171.5 Angstrom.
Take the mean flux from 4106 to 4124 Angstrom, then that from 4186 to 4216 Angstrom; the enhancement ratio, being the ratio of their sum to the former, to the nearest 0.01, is 2.02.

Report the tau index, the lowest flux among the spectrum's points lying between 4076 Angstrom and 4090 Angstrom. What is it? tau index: 2.081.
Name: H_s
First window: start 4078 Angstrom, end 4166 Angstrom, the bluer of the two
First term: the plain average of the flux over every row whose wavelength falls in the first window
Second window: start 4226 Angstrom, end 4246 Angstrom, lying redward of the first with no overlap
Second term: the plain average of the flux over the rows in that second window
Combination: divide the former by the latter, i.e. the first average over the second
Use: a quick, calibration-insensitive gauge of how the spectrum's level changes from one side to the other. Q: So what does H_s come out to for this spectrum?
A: 0.97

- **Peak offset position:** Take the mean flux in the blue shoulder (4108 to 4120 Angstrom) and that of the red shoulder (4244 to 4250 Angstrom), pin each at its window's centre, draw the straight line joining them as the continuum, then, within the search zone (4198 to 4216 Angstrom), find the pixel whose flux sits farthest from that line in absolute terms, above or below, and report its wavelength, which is 4200 Angstrom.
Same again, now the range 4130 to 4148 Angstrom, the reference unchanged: 4146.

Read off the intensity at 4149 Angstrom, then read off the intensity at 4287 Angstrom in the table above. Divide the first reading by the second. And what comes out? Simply 0.91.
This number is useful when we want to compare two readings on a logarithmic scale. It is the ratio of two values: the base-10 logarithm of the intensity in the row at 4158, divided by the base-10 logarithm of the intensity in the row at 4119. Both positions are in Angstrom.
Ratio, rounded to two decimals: 1.00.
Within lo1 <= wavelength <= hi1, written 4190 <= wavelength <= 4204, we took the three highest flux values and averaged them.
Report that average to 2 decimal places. 2.23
